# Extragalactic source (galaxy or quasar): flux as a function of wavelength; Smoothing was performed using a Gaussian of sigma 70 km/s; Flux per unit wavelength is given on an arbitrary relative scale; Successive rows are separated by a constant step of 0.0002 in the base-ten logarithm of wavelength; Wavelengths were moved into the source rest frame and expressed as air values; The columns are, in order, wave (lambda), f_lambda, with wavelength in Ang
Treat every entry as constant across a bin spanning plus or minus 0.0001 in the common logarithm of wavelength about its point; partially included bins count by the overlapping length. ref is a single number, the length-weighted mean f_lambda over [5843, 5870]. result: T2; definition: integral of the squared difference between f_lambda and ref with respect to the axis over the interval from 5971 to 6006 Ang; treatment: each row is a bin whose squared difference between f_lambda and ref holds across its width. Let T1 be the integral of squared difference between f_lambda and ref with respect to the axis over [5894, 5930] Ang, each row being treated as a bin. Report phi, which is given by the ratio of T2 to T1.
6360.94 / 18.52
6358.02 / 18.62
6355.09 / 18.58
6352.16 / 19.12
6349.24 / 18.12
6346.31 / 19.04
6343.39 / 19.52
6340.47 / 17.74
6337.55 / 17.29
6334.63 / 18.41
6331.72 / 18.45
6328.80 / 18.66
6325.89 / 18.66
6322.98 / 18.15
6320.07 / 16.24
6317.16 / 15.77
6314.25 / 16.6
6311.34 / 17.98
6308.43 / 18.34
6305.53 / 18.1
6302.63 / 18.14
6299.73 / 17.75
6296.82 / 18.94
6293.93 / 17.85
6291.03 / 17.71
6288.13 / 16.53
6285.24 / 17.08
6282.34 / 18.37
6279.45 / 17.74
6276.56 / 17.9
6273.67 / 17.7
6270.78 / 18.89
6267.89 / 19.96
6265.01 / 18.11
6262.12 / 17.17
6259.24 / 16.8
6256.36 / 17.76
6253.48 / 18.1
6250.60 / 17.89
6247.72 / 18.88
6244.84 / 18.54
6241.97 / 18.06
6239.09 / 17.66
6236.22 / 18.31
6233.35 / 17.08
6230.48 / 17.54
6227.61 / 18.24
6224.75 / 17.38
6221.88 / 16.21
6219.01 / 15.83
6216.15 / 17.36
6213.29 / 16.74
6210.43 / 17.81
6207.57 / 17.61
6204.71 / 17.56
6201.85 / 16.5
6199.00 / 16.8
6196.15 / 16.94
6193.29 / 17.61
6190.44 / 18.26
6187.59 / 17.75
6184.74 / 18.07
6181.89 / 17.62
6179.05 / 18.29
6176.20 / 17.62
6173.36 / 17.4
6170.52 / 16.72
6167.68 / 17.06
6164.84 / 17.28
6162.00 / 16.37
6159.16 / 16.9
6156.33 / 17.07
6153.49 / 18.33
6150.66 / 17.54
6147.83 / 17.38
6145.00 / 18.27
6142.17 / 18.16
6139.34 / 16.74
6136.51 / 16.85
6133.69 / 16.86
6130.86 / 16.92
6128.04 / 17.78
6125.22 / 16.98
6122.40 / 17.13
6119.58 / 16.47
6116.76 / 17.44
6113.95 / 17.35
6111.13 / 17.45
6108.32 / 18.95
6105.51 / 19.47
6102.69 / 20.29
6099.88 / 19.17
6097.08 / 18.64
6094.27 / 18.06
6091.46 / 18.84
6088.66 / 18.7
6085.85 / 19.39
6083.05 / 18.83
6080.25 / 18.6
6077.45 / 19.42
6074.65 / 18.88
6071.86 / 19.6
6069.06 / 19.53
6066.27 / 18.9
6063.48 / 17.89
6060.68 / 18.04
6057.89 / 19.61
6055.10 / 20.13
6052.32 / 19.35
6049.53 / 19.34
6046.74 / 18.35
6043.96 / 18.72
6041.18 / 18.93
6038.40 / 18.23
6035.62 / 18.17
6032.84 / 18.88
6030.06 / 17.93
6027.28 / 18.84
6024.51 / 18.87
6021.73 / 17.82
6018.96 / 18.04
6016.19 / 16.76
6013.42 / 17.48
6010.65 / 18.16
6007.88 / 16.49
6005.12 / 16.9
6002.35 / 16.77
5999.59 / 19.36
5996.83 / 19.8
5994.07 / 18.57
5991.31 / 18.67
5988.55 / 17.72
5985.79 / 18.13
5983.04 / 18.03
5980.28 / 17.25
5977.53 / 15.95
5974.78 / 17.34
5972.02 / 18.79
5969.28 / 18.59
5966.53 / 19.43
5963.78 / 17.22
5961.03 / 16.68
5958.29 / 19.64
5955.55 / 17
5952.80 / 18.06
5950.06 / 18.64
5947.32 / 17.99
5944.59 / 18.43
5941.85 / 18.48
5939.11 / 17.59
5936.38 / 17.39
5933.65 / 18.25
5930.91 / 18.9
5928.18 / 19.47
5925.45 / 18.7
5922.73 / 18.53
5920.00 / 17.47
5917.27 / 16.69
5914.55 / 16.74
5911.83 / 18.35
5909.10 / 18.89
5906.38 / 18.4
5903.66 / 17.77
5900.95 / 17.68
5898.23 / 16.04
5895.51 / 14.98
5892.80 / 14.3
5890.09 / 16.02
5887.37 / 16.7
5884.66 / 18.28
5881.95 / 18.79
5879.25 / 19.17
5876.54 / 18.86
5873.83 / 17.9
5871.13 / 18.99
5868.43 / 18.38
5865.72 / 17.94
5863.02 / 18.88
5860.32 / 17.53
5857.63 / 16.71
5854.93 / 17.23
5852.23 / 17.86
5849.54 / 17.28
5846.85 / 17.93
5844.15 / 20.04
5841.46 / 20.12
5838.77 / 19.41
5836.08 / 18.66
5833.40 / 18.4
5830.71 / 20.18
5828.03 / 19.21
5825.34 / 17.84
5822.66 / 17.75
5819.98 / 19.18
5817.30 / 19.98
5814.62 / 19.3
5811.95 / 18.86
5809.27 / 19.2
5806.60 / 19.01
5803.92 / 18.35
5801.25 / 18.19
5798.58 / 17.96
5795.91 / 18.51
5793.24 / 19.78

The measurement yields 0.7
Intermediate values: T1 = 58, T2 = 39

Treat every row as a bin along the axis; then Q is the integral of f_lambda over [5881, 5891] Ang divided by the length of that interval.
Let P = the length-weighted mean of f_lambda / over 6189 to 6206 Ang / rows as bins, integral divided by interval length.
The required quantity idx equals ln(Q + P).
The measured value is 3.55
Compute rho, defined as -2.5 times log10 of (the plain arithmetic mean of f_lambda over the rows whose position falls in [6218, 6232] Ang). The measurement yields -3.08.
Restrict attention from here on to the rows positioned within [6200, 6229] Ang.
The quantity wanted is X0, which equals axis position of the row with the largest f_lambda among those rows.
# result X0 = 6227.61 Ang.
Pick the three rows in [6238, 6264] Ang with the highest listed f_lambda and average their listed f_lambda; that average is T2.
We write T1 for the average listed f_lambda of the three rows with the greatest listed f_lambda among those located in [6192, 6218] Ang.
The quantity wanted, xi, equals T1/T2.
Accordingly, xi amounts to 0.96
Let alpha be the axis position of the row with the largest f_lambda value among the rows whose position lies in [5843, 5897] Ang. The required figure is 5844.15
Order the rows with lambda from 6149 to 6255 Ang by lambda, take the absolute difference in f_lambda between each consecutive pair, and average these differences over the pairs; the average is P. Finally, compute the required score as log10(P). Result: -0.22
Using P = 0.61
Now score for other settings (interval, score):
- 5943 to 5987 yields 0.06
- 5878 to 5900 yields -0.02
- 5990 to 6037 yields -0.09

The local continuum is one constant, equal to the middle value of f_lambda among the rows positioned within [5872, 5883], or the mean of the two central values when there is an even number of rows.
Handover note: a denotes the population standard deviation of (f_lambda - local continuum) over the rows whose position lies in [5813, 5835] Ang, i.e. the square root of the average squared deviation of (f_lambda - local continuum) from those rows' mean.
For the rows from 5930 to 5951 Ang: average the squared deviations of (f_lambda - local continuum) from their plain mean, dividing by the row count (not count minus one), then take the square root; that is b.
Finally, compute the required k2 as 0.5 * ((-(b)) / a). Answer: -0.29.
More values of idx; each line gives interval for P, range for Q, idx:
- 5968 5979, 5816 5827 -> 3.59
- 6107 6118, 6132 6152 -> 3.56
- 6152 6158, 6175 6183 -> 3.57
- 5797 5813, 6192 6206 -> 3.57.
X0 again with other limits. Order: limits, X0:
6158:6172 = 6164.84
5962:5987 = 5966.53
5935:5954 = 5950.06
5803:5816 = 5814.62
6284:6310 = 6296.82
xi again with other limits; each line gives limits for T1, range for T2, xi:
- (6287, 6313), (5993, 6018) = 0.96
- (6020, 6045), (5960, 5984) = 1.00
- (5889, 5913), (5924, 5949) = 0.97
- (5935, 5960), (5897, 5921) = 1.02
